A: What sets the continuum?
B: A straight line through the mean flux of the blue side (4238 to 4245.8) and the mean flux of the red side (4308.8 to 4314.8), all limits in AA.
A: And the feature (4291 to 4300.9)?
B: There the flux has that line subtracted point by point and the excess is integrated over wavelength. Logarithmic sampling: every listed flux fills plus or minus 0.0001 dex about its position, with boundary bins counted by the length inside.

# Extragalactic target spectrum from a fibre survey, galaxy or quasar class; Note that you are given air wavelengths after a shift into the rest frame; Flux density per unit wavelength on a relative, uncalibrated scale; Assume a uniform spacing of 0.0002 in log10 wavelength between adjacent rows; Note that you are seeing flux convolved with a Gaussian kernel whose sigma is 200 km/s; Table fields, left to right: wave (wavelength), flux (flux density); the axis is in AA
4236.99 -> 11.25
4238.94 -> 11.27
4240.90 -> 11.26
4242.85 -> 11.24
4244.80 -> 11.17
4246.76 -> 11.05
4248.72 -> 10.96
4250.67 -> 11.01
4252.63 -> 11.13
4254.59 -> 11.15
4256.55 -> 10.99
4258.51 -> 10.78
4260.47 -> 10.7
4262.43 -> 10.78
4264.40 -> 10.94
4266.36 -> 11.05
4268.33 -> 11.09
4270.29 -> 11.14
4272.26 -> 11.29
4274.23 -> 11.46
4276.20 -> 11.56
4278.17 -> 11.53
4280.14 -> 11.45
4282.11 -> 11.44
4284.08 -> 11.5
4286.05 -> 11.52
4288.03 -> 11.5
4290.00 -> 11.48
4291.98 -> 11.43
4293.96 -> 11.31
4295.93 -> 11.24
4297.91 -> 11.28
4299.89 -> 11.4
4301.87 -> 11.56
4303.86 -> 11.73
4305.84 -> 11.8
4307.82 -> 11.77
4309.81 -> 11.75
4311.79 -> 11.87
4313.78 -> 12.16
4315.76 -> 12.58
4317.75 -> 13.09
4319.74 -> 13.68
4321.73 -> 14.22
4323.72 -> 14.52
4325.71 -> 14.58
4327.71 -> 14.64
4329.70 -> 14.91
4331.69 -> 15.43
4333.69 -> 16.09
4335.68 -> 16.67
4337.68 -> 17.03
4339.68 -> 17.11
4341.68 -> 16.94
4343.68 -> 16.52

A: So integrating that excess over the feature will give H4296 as -4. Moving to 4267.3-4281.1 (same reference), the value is -3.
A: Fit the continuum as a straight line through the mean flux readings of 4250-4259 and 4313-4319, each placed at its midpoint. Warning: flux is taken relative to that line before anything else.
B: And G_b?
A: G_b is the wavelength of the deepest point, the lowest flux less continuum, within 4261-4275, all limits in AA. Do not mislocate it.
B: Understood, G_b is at 4262.43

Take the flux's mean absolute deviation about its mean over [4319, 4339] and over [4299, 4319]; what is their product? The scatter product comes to 0.35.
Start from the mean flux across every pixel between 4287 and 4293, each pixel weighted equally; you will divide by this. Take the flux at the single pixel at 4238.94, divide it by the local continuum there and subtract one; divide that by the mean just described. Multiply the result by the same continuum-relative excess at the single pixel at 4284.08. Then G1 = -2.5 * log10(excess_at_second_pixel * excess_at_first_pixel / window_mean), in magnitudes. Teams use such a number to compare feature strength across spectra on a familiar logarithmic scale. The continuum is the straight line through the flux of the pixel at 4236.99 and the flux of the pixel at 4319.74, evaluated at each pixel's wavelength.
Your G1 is 11.5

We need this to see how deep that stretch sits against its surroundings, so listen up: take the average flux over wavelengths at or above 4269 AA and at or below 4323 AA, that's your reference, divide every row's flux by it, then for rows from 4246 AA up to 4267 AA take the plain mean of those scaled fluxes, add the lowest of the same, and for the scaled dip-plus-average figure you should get 1.83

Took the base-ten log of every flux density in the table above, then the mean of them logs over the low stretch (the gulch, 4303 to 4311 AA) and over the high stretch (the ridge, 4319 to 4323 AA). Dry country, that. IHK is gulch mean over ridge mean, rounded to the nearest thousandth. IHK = 0.935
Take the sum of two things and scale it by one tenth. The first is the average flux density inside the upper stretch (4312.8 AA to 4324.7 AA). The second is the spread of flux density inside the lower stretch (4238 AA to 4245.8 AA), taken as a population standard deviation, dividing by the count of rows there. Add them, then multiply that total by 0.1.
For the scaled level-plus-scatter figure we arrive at 1.34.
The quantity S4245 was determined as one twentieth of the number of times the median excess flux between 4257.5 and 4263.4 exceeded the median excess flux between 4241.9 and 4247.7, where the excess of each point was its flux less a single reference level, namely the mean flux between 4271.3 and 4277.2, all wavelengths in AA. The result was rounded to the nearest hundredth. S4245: 0.12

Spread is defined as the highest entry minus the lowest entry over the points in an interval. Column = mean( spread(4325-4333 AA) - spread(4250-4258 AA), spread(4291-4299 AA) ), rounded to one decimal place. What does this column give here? 0.4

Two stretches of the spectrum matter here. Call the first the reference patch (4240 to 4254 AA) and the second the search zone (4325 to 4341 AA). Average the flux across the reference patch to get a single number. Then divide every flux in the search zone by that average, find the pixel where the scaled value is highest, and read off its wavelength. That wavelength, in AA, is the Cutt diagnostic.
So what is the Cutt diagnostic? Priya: 4339.68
